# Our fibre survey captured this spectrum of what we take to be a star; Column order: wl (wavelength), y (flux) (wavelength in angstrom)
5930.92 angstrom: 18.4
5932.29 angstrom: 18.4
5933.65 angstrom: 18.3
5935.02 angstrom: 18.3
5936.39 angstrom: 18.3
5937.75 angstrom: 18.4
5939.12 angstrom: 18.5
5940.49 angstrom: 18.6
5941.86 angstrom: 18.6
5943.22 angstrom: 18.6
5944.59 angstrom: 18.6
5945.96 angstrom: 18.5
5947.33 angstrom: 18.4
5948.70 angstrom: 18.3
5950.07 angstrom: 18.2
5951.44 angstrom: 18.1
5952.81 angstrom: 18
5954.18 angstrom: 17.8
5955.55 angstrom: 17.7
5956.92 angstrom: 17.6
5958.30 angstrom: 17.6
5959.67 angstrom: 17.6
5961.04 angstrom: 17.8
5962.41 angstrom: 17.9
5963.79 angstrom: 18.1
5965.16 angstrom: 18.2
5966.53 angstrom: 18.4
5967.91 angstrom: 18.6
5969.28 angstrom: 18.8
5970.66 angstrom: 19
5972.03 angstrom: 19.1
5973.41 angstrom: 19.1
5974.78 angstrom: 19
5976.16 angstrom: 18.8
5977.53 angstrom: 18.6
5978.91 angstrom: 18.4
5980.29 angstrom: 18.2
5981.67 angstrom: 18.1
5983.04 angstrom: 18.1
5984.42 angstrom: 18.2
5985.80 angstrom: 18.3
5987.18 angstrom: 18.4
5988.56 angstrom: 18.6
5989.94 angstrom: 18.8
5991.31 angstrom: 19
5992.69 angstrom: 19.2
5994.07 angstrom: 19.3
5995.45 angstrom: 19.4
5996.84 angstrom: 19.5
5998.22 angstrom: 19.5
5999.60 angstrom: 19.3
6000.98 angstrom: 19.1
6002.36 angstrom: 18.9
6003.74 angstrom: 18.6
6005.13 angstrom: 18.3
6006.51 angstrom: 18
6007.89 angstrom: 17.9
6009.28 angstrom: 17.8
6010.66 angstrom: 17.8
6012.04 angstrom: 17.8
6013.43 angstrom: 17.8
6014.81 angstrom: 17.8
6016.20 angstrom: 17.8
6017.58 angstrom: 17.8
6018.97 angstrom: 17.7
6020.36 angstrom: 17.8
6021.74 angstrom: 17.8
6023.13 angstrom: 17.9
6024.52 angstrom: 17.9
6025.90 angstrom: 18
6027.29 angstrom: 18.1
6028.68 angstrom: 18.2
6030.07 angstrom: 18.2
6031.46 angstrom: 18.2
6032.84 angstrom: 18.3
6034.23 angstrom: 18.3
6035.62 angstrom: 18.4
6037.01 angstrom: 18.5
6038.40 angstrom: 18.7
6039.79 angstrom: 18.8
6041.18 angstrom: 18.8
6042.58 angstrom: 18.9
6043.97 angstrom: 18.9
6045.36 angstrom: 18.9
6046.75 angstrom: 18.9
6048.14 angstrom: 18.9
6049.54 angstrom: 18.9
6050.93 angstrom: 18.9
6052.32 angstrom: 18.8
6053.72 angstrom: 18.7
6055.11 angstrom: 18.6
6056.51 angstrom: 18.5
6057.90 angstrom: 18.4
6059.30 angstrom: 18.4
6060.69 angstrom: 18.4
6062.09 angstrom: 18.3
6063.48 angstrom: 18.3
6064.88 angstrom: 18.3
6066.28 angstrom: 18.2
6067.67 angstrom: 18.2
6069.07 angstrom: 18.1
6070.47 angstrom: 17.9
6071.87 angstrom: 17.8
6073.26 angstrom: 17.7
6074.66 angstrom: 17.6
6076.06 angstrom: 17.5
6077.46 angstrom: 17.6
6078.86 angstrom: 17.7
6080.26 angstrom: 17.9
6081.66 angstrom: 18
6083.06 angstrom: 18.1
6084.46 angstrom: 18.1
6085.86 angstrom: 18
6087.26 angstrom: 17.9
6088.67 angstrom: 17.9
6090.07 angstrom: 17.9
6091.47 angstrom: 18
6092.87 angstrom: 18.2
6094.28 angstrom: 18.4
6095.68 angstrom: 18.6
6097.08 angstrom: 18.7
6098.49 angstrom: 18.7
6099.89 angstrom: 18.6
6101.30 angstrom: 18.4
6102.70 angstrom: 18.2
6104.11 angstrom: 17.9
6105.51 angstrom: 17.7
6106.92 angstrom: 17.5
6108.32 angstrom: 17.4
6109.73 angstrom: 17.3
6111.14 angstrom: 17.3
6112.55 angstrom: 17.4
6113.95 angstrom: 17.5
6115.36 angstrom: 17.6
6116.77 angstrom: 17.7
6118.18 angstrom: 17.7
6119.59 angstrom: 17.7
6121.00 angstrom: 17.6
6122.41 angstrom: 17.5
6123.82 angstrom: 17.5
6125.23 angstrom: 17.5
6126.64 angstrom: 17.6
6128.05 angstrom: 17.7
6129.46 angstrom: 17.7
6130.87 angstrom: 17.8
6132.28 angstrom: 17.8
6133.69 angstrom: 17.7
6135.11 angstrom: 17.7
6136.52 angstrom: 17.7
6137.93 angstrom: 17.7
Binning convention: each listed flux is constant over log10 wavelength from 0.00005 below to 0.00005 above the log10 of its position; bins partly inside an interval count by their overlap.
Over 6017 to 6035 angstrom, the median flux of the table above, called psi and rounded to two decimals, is 18.00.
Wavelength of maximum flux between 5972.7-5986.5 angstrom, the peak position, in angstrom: 5973.41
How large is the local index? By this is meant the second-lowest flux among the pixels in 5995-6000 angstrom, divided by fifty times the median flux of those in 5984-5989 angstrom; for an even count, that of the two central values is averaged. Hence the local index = 0.0211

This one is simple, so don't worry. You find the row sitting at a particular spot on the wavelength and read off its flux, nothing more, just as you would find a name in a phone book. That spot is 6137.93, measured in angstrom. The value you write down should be 17.7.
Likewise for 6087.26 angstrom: 17.9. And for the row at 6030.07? 18.2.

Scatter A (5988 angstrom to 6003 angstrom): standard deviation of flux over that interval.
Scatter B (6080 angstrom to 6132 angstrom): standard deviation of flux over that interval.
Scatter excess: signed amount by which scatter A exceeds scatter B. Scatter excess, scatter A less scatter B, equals -0.1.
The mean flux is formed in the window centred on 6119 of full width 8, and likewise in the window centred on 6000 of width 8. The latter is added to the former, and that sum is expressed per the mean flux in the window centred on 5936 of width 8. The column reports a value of 2.00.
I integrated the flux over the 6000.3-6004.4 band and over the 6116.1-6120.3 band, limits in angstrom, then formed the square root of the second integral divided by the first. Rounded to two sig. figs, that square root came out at 0.98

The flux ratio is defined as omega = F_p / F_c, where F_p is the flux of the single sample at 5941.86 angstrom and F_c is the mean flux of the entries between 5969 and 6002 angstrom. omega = 0.99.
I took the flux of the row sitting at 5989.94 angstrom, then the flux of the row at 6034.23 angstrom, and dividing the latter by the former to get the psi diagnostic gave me 0.97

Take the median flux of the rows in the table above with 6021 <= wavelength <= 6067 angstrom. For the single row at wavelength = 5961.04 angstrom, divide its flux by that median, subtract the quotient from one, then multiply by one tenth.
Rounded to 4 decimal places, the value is 0.0033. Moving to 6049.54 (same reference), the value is -0.0027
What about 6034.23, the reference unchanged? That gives 0.0005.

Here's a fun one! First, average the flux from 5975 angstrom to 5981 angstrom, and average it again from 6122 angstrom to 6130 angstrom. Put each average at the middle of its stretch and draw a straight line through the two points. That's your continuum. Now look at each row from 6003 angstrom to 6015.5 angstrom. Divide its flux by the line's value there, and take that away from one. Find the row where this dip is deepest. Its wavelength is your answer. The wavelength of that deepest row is 6009.28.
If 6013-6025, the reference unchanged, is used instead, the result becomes 6018.97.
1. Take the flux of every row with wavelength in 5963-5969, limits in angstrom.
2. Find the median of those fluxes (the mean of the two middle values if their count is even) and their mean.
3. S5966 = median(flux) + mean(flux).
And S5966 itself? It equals 36.6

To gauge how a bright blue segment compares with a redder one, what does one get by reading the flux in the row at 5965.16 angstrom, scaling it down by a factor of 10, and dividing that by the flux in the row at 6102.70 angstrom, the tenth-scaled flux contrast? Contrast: 0.100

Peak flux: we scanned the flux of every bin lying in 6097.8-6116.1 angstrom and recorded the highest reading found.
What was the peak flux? 18.7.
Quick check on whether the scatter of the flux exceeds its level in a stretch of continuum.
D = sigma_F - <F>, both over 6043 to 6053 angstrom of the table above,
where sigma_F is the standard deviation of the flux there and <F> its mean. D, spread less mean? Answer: -18.9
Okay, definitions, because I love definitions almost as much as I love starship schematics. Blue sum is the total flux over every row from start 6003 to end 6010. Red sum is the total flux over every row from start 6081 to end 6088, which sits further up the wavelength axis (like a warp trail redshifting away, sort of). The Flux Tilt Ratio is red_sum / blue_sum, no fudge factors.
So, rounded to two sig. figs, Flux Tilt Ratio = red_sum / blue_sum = 0.99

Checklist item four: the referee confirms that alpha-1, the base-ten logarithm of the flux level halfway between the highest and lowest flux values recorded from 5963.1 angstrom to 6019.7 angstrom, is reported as 1.27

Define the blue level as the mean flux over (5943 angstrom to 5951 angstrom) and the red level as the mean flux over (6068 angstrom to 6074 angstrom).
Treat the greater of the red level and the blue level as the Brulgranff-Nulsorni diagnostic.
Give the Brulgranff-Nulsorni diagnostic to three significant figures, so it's 18.4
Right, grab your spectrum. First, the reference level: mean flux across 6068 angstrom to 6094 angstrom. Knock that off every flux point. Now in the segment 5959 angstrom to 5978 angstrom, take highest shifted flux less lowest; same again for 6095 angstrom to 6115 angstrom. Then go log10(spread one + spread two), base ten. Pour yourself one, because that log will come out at 0.46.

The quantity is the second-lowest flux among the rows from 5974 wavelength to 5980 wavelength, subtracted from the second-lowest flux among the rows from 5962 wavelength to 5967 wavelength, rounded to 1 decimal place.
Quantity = -0.5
